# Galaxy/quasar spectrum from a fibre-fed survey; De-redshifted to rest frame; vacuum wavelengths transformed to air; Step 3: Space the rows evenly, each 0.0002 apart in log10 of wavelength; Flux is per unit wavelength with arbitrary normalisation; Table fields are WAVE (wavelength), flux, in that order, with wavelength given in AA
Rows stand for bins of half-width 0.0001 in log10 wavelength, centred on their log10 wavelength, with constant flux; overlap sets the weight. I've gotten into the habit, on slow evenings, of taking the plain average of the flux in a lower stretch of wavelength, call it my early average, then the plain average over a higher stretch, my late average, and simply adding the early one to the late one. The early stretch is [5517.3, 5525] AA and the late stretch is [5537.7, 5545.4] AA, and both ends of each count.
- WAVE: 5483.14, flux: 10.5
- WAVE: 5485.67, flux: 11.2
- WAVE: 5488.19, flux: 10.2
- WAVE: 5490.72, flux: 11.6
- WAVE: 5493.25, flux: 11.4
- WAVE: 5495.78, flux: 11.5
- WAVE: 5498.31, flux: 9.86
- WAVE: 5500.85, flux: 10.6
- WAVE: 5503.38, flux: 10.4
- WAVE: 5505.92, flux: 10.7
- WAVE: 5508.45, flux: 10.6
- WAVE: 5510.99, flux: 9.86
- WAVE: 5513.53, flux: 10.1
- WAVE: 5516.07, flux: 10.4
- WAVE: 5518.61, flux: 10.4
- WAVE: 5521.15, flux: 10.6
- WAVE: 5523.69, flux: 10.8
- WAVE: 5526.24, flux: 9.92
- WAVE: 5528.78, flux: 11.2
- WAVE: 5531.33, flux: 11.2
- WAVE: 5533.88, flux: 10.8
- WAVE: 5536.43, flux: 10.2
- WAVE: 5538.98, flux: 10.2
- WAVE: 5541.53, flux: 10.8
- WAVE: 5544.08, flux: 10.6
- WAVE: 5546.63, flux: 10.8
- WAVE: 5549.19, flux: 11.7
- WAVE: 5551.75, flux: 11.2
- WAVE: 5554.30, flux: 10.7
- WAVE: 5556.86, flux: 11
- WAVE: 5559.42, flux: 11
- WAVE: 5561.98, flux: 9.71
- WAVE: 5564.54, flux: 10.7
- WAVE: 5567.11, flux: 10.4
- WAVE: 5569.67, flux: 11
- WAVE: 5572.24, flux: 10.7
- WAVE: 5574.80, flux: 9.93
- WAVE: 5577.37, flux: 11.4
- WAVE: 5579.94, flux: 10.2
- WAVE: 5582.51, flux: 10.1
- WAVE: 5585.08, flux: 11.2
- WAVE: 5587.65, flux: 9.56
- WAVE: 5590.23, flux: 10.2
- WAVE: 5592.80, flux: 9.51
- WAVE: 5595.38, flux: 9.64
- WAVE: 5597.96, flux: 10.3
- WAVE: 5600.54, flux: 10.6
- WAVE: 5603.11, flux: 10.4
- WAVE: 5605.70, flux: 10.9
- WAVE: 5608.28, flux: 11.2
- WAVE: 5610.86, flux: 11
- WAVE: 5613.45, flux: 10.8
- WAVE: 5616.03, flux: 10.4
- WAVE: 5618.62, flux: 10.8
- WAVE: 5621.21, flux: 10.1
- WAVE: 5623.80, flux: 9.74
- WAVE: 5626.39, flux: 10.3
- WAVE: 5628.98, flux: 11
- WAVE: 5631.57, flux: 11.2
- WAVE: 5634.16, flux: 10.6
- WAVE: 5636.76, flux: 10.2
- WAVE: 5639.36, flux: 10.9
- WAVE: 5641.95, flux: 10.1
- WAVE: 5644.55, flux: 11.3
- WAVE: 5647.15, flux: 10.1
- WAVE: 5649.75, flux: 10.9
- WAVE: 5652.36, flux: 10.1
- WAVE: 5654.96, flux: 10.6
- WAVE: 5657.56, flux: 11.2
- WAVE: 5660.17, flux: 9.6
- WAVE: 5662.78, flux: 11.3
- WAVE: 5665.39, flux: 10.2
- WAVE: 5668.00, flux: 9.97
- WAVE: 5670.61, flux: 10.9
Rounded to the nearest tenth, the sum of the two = 21.1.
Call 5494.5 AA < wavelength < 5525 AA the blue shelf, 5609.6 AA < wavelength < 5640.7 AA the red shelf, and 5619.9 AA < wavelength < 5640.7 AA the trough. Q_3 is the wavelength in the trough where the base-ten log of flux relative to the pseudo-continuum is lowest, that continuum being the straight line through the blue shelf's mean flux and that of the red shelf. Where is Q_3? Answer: 5623.80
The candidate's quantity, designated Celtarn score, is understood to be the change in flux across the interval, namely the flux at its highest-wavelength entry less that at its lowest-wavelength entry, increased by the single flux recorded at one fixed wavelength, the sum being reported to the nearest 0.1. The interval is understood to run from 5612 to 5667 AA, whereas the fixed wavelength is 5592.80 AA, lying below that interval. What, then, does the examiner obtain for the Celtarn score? 8.9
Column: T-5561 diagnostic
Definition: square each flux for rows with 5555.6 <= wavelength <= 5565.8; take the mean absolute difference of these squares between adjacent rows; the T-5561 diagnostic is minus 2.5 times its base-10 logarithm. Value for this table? -3.0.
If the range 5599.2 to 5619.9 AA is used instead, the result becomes -2.1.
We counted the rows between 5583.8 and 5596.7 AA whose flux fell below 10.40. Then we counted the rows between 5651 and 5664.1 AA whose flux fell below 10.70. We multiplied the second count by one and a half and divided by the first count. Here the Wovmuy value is 1.1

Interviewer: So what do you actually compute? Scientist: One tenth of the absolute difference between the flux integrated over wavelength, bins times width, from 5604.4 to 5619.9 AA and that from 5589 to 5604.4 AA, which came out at 1.2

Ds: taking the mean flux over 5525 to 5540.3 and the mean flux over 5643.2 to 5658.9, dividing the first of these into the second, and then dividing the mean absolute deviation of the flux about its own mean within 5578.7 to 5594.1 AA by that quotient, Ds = 0.40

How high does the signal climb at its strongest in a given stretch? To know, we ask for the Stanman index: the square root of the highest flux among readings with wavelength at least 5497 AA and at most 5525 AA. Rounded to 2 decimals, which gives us 3.29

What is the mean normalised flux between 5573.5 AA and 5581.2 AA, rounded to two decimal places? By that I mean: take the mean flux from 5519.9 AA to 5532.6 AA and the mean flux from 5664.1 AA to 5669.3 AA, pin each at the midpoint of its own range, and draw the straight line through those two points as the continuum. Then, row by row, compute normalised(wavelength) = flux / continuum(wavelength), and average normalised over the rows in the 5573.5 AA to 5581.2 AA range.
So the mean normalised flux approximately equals 1.00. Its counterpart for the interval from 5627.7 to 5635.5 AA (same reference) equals 1.07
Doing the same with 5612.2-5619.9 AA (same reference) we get 1.03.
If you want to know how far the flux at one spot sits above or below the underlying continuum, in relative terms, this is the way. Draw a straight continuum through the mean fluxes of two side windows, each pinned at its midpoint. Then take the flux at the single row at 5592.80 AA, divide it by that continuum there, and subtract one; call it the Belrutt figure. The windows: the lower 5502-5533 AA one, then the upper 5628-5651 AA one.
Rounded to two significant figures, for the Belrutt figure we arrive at -0.11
